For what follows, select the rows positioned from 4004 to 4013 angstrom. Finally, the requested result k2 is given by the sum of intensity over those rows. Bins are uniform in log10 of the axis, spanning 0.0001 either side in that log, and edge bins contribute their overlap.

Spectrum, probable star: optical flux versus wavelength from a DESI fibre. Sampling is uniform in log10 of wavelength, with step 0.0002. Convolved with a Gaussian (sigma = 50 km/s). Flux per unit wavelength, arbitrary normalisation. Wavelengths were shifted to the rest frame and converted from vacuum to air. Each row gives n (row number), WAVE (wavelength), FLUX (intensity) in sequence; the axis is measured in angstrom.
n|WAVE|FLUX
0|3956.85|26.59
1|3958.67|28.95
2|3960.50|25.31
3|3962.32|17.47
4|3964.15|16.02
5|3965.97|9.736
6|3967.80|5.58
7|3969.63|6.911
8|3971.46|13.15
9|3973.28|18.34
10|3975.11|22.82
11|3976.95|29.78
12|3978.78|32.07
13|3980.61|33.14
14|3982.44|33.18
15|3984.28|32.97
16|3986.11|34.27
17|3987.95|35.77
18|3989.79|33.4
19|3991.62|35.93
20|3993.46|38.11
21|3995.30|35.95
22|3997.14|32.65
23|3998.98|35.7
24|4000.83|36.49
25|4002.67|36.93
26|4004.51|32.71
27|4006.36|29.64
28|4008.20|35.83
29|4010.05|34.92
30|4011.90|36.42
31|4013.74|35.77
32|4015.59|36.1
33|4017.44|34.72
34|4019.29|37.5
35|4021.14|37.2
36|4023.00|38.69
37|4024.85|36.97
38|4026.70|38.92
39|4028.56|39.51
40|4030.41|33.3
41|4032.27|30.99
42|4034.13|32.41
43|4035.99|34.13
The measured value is 170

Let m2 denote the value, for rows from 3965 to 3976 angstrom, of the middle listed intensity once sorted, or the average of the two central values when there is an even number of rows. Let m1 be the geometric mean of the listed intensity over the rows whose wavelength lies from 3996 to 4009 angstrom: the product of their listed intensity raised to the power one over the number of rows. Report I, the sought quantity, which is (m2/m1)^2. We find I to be 0.1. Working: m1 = 34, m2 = 11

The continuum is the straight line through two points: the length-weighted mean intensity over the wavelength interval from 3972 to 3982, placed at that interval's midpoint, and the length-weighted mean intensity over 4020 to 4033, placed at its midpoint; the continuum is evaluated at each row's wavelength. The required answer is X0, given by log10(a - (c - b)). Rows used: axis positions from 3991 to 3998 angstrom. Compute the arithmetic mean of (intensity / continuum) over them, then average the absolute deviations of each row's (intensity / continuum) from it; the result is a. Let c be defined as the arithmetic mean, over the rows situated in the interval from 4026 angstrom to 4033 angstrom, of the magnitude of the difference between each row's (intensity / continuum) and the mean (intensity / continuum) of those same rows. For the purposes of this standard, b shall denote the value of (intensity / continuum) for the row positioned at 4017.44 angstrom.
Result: -0.02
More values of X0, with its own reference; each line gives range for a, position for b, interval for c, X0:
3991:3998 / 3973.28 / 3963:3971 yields -0.21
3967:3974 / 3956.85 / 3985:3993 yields 0.11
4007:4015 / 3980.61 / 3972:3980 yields 0.01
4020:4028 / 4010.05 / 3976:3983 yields 0.01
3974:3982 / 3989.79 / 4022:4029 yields 0.09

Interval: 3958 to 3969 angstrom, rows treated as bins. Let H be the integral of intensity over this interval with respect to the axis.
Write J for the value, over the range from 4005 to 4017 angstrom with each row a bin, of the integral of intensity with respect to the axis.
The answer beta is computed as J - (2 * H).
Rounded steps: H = 183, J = 416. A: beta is 50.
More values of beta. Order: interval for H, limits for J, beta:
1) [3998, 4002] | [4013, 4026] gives 189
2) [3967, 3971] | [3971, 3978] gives 96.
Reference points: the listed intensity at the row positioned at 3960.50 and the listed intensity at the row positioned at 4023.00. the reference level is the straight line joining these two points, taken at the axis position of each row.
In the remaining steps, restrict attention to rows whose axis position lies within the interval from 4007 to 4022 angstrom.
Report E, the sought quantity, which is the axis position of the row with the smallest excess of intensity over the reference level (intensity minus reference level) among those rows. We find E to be 4017.44 angstrom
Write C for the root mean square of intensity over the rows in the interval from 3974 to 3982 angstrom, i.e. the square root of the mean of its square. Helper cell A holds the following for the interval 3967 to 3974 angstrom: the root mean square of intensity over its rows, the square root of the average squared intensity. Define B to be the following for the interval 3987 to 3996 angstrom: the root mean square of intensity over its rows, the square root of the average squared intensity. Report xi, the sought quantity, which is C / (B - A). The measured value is 1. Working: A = 12.1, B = 35.9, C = 30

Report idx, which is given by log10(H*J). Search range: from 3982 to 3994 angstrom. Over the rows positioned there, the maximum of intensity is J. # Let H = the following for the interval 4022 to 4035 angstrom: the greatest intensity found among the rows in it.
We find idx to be 3.18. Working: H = 39.51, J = 38.11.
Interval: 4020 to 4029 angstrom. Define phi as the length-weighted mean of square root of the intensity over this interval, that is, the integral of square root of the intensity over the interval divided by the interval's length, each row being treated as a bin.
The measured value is 6.2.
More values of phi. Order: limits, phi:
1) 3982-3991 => 5.8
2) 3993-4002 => 6.0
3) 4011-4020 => 6.0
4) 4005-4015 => 5.9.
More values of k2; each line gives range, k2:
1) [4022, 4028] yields 115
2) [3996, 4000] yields 68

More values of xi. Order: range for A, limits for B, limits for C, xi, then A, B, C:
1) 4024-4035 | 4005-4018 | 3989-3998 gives -53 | 35.5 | 34.8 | 35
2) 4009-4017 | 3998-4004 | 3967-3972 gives 16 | 35.8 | 36.4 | 9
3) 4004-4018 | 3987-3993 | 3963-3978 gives 36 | 34.6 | 35.1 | 17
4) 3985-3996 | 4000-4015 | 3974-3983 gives -44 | 35.6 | 34.9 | 30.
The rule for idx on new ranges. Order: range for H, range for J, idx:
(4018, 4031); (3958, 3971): 3.06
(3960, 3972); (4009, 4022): 2.98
